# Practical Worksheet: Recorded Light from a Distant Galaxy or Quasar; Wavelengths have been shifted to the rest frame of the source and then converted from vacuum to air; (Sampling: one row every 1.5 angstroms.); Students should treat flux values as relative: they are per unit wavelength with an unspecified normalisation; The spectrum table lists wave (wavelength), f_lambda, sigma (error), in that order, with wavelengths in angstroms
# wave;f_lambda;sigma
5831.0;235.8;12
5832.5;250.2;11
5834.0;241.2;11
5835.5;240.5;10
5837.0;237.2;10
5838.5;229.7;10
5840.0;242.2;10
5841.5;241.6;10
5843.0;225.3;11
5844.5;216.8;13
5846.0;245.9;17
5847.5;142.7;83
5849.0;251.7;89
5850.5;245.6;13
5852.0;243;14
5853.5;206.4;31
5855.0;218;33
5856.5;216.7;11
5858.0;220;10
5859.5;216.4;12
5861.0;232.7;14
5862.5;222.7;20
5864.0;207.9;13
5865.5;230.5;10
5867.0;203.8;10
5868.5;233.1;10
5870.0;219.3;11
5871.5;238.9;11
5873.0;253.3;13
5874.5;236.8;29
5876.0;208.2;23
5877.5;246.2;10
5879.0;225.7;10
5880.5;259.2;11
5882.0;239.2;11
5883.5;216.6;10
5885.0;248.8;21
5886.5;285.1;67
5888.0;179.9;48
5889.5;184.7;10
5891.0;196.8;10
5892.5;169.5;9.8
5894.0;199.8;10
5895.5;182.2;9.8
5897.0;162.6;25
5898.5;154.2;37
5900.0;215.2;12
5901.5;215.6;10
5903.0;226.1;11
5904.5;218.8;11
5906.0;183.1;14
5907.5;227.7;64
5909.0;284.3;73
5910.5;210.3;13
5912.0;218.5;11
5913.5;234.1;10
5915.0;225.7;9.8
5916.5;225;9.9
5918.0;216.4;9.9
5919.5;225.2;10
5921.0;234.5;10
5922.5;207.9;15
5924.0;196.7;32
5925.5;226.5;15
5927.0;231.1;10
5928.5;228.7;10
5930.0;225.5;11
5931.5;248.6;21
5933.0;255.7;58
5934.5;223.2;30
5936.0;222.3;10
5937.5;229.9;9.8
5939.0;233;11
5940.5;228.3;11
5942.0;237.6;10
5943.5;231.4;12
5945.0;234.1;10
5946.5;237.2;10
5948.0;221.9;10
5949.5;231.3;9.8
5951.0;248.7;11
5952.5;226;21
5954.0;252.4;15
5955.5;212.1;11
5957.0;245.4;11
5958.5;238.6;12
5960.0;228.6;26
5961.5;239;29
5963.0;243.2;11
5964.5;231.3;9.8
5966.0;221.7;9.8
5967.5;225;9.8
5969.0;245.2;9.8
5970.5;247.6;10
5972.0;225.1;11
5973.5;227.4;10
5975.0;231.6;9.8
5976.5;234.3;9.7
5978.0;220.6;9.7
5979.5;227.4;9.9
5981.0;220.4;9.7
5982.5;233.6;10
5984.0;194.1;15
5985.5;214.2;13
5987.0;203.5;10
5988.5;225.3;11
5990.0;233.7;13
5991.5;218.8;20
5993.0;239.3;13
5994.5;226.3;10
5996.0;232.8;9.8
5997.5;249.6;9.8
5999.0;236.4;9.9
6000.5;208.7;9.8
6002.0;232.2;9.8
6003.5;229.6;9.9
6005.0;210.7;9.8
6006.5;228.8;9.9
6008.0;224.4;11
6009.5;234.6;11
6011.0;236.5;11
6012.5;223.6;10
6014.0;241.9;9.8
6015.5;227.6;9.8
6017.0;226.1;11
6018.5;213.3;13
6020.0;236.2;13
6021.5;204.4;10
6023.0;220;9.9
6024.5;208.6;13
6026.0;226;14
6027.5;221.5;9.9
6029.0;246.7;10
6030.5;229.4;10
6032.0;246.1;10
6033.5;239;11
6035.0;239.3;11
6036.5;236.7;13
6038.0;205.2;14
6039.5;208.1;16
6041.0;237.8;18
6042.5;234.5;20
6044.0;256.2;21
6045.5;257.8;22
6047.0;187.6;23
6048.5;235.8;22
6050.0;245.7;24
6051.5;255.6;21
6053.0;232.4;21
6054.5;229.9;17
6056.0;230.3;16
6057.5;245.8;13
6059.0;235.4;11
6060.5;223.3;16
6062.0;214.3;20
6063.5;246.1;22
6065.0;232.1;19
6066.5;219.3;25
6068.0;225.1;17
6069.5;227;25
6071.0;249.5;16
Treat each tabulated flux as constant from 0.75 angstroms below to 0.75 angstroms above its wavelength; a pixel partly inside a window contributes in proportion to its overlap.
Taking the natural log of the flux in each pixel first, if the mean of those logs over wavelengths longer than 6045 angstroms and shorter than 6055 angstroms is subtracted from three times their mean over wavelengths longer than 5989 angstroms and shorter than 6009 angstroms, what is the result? 10.8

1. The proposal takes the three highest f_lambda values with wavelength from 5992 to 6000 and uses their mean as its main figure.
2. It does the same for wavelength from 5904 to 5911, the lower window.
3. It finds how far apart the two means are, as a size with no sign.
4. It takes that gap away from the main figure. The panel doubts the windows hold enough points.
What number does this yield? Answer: 240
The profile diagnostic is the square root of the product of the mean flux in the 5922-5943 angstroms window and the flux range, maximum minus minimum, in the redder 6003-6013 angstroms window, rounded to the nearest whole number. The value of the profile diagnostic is 77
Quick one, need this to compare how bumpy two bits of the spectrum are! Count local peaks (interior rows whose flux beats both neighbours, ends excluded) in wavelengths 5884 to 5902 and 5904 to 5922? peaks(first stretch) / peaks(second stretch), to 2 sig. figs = 1.5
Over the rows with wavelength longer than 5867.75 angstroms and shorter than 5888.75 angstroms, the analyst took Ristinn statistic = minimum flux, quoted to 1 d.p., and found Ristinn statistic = 179.9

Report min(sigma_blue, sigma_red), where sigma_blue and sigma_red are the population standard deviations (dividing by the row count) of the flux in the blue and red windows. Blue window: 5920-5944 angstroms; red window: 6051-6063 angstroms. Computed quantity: 11.9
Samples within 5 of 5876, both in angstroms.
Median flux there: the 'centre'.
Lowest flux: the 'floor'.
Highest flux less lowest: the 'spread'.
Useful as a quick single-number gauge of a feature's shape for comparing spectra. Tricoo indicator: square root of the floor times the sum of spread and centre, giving 246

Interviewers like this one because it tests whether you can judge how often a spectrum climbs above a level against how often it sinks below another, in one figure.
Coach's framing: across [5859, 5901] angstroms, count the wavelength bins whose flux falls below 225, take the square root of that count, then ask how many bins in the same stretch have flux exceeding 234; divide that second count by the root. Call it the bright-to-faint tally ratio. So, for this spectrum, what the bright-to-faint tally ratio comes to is 2.0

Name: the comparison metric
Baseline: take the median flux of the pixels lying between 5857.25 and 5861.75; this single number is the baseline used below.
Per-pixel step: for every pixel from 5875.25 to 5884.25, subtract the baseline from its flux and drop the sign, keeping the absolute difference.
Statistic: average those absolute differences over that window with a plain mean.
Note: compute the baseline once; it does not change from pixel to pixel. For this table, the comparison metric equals 18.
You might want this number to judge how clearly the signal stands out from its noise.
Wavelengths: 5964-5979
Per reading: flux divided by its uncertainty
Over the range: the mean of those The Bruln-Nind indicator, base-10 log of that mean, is 1.37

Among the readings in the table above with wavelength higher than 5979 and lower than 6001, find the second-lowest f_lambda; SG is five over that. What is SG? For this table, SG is 0.025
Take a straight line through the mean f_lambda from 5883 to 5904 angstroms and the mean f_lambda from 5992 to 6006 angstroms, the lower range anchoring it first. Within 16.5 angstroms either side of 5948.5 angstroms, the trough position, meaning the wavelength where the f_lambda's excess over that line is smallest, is 5955.5 angstroms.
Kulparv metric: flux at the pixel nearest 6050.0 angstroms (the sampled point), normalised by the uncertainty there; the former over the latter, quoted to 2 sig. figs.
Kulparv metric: 10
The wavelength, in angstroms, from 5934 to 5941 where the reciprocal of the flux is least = 5939.0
